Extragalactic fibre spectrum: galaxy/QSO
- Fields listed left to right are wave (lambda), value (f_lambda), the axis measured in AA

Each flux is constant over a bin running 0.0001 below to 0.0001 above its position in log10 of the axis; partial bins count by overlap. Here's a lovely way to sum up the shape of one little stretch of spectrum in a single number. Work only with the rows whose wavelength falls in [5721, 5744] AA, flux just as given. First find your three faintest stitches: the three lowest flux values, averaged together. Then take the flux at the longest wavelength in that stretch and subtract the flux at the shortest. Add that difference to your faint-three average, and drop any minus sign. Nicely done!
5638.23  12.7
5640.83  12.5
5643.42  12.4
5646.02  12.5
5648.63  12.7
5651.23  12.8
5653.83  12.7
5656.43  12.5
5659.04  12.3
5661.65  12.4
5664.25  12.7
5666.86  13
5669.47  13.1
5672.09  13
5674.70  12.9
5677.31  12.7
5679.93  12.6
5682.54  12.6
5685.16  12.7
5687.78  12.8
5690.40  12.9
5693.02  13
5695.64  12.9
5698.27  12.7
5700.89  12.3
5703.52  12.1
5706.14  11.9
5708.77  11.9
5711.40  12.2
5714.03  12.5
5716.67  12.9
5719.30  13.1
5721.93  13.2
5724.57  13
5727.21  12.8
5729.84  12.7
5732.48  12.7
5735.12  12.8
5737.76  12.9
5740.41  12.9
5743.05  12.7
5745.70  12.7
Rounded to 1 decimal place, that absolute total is 12.2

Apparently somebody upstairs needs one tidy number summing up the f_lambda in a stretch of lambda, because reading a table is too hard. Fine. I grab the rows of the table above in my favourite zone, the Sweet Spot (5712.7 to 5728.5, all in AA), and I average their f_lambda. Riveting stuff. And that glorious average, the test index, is 12.9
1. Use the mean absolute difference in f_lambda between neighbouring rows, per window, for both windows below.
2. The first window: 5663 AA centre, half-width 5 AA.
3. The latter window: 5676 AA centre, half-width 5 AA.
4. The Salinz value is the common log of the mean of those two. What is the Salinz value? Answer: -0.74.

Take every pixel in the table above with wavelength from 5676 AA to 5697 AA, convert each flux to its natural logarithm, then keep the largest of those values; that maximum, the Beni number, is 2.56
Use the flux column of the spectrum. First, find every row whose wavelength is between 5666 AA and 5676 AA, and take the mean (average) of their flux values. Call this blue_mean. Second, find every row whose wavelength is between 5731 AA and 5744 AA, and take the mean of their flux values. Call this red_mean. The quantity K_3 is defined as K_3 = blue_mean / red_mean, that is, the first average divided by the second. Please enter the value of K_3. 1.02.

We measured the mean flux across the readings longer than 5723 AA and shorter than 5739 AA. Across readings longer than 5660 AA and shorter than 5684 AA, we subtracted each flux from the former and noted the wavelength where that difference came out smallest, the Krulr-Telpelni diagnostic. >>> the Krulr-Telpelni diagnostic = 5669.47 AA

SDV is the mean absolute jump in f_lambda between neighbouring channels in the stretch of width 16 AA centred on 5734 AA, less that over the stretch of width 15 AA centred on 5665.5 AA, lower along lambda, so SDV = -0.12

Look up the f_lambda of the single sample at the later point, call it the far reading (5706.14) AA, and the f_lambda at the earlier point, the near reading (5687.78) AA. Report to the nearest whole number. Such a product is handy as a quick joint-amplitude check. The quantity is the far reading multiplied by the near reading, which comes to 152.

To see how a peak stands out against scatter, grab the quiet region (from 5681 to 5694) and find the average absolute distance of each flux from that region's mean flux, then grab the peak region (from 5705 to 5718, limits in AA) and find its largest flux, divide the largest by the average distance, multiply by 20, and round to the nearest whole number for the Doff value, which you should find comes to 2150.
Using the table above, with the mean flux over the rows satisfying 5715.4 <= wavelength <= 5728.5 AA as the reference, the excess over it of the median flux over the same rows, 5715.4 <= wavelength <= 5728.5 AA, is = 0.00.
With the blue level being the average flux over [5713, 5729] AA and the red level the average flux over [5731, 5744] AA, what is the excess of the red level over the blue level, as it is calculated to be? -0.1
